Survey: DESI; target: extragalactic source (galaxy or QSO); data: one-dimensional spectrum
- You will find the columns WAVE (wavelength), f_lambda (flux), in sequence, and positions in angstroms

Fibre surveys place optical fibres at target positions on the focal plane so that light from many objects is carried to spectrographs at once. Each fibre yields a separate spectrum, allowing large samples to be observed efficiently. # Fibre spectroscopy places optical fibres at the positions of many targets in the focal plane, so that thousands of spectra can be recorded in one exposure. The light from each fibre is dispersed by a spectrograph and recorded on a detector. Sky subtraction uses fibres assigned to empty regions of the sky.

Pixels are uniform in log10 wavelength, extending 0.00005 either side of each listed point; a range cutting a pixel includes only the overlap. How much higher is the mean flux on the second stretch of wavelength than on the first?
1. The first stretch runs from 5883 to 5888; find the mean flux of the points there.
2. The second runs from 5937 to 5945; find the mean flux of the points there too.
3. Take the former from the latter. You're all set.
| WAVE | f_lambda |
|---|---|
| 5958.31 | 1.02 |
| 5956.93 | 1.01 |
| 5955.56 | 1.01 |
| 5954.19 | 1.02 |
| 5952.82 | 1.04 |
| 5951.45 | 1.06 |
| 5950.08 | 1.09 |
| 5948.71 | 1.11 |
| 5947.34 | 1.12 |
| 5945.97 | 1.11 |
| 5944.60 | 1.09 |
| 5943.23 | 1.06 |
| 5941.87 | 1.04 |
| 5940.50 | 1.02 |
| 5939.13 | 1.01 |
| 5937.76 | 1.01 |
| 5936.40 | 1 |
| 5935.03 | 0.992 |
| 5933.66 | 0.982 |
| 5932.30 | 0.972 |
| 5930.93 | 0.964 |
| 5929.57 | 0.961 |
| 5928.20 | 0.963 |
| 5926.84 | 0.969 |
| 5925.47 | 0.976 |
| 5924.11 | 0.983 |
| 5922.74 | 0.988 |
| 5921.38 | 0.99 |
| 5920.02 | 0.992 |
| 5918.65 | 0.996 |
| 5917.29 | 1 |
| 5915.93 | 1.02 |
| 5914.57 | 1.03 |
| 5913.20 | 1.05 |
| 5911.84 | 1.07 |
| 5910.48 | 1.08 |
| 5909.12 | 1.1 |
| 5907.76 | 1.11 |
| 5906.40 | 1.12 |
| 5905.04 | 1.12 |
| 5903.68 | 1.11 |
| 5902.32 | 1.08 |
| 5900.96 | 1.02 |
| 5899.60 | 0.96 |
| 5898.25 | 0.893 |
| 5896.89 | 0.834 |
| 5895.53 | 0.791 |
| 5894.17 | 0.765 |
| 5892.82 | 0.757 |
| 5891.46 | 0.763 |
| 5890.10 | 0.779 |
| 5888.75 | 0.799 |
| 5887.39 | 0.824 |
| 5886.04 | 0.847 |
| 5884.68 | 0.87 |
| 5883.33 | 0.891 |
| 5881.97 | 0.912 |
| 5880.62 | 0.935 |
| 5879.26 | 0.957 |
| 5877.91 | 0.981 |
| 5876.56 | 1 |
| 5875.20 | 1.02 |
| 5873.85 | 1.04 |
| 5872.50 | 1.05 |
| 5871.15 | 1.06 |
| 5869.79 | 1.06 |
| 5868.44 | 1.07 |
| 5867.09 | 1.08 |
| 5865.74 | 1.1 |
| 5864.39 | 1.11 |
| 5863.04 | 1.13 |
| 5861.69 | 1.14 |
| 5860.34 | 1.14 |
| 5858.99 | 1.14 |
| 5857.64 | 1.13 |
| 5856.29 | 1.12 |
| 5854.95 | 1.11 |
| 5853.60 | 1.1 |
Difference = 0.18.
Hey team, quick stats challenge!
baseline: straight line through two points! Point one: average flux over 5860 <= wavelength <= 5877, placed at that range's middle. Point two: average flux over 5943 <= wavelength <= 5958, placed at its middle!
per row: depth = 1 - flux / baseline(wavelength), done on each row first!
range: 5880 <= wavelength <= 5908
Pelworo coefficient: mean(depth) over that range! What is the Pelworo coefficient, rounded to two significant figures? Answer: 0.15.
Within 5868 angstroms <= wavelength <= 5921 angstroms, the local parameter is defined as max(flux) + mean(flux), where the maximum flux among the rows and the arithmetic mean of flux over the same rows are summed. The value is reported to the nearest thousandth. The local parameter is 2.088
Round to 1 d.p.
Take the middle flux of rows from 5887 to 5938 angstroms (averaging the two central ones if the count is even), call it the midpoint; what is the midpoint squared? 1.0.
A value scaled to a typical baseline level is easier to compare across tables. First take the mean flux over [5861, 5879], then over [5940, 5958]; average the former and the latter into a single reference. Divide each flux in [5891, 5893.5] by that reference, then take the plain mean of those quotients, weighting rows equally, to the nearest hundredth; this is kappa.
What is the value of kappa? 0.72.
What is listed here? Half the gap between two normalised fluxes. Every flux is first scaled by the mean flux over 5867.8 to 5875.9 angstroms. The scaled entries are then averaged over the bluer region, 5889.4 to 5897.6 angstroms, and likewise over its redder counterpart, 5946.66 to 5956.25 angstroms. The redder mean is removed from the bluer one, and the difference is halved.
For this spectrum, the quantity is -0.13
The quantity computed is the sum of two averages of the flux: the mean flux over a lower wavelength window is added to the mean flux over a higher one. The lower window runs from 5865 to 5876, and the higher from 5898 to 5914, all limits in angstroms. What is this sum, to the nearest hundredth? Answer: 2.12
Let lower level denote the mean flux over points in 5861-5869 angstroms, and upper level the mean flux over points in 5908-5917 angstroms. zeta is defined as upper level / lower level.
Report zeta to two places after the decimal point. 0.96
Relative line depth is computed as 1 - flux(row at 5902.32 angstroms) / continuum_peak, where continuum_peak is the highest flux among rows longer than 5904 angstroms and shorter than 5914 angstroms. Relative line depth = 0.04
